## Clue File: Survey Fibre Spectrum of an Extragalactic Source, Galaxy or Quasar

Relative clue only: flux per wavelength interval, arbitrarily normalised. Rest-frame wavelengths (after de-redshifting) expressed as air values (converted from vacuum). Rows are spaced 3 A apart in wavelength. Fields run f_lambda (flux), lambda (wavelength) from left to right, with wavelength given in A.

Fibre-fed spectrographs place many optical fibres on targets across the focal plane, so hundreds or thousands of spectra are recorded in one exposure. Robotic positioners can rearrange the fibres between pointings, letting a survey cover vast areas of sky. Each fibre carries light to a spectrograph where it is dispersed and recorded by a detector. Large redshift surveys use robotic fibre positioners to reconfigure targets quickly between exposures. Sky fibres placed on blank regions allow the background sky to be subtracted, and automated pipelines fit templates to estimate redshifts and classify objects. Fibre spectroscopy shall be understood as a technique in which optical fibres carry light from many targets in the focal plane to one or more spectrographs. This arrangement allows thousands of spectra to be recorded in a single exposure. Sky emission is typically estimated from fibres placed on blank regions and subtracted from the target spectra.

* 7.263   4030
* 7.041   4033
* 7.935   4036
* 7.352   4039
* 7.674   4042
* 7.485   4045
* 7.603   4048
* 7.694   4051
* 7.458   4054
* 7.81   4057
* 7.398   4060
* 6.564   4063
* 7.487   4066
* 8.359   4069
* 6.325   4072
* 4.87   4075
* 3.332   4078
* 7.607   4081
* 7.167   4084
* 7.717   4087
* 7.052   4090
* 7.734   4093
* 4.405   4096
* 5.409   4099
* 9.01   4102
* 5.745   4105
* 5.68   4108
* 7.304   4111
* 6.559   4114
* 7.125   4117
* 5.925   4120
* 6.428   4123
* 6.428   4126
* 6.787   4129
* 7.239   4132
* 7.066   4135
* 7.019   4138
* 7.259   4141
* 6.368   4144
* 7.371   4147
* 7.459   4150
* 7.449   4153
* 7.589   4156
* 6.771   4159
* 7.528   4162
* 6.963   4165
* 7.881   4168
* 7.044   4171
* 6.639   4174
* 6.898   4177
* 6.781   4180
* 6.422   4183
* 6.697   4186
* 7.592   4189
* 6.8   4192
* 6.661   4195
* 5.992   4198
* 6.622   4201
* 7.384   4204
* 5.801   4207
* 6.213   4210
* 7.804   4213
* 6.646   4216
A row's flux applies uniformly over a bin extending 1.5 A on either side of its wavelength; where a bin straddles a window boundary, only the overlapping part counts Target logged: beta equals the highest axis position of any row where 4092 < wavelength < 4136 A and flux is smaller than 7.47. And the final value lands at 4135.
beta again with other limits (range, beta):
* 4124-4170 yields 4165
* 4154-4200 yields 4198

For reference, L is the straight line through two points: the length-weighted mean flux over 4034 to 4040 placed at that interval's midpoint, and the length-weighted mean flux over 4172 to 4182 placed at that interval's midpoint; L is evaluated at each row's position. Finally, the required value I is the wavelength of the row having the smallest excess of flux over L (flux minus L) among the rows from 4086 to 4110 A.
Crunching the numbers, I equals 4096 A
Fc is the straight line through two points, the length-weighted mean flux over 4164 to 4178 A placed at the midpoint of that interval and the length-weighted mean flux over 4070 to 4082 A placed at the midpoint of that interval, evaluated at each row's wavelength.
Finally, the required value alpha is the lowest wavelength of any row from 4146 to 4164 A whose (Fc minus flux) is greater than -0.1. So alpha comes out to 4159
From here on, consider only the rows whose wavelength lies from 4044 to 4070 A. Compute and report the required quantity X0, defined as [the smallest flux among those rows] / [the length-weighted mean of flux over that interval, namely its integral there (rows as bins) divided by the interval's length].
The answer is 0.87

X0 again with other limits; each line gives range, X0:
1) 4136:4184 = 0.90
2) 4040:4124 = 0.49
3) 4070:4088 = 0.54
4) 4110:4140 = 0.87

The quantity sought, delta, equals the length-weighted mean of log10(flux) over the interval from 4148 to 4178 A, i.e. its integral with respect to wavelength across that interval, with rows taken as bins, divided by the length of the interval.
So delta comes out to 0.86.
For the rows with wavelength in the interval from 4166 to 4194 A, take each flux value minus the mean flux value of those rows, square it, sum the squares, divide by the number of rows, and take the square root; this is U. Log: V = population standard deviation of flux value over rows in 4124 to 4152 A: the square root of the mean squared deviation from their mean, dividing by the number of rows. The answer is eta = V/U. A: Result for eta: 0.8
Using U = 0.44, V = 0.4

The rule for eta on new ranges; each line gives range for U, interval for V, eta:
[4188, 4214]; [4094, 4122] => 1.9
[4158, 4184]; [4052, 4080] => 3.5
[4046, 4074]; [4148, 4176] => 0.7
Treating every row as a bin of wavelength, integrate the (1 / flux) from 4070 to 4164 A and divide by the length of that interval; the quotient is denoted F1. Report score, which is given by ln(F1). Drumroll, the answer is -1.867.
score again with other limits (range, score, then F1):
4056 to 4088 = -1.842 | 0.158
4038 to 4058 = -2.025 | 0.132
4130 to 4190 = -1.956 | 0.141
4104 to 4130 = -1.857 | 0.156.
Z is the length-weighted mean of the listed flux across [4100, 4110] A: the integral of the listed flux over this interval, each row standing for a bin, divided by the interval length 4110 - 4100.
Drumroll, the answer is 6.8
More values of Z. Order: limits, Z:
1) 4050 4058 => 7.6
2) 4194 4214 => 6.6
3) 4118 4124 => 6.2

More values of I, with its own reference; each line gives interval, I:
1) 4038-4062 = 4039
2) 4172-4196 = 4183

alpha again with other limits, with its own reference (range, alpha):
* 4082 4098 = 4096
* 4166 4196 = 4171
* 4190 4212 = 4192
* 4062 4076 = 4075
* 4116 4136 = 4120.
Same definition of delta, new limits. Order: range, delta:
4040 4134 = 0.83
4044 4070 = 0.88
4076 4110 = 0.79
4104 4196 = 0.84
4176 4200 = 0.83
